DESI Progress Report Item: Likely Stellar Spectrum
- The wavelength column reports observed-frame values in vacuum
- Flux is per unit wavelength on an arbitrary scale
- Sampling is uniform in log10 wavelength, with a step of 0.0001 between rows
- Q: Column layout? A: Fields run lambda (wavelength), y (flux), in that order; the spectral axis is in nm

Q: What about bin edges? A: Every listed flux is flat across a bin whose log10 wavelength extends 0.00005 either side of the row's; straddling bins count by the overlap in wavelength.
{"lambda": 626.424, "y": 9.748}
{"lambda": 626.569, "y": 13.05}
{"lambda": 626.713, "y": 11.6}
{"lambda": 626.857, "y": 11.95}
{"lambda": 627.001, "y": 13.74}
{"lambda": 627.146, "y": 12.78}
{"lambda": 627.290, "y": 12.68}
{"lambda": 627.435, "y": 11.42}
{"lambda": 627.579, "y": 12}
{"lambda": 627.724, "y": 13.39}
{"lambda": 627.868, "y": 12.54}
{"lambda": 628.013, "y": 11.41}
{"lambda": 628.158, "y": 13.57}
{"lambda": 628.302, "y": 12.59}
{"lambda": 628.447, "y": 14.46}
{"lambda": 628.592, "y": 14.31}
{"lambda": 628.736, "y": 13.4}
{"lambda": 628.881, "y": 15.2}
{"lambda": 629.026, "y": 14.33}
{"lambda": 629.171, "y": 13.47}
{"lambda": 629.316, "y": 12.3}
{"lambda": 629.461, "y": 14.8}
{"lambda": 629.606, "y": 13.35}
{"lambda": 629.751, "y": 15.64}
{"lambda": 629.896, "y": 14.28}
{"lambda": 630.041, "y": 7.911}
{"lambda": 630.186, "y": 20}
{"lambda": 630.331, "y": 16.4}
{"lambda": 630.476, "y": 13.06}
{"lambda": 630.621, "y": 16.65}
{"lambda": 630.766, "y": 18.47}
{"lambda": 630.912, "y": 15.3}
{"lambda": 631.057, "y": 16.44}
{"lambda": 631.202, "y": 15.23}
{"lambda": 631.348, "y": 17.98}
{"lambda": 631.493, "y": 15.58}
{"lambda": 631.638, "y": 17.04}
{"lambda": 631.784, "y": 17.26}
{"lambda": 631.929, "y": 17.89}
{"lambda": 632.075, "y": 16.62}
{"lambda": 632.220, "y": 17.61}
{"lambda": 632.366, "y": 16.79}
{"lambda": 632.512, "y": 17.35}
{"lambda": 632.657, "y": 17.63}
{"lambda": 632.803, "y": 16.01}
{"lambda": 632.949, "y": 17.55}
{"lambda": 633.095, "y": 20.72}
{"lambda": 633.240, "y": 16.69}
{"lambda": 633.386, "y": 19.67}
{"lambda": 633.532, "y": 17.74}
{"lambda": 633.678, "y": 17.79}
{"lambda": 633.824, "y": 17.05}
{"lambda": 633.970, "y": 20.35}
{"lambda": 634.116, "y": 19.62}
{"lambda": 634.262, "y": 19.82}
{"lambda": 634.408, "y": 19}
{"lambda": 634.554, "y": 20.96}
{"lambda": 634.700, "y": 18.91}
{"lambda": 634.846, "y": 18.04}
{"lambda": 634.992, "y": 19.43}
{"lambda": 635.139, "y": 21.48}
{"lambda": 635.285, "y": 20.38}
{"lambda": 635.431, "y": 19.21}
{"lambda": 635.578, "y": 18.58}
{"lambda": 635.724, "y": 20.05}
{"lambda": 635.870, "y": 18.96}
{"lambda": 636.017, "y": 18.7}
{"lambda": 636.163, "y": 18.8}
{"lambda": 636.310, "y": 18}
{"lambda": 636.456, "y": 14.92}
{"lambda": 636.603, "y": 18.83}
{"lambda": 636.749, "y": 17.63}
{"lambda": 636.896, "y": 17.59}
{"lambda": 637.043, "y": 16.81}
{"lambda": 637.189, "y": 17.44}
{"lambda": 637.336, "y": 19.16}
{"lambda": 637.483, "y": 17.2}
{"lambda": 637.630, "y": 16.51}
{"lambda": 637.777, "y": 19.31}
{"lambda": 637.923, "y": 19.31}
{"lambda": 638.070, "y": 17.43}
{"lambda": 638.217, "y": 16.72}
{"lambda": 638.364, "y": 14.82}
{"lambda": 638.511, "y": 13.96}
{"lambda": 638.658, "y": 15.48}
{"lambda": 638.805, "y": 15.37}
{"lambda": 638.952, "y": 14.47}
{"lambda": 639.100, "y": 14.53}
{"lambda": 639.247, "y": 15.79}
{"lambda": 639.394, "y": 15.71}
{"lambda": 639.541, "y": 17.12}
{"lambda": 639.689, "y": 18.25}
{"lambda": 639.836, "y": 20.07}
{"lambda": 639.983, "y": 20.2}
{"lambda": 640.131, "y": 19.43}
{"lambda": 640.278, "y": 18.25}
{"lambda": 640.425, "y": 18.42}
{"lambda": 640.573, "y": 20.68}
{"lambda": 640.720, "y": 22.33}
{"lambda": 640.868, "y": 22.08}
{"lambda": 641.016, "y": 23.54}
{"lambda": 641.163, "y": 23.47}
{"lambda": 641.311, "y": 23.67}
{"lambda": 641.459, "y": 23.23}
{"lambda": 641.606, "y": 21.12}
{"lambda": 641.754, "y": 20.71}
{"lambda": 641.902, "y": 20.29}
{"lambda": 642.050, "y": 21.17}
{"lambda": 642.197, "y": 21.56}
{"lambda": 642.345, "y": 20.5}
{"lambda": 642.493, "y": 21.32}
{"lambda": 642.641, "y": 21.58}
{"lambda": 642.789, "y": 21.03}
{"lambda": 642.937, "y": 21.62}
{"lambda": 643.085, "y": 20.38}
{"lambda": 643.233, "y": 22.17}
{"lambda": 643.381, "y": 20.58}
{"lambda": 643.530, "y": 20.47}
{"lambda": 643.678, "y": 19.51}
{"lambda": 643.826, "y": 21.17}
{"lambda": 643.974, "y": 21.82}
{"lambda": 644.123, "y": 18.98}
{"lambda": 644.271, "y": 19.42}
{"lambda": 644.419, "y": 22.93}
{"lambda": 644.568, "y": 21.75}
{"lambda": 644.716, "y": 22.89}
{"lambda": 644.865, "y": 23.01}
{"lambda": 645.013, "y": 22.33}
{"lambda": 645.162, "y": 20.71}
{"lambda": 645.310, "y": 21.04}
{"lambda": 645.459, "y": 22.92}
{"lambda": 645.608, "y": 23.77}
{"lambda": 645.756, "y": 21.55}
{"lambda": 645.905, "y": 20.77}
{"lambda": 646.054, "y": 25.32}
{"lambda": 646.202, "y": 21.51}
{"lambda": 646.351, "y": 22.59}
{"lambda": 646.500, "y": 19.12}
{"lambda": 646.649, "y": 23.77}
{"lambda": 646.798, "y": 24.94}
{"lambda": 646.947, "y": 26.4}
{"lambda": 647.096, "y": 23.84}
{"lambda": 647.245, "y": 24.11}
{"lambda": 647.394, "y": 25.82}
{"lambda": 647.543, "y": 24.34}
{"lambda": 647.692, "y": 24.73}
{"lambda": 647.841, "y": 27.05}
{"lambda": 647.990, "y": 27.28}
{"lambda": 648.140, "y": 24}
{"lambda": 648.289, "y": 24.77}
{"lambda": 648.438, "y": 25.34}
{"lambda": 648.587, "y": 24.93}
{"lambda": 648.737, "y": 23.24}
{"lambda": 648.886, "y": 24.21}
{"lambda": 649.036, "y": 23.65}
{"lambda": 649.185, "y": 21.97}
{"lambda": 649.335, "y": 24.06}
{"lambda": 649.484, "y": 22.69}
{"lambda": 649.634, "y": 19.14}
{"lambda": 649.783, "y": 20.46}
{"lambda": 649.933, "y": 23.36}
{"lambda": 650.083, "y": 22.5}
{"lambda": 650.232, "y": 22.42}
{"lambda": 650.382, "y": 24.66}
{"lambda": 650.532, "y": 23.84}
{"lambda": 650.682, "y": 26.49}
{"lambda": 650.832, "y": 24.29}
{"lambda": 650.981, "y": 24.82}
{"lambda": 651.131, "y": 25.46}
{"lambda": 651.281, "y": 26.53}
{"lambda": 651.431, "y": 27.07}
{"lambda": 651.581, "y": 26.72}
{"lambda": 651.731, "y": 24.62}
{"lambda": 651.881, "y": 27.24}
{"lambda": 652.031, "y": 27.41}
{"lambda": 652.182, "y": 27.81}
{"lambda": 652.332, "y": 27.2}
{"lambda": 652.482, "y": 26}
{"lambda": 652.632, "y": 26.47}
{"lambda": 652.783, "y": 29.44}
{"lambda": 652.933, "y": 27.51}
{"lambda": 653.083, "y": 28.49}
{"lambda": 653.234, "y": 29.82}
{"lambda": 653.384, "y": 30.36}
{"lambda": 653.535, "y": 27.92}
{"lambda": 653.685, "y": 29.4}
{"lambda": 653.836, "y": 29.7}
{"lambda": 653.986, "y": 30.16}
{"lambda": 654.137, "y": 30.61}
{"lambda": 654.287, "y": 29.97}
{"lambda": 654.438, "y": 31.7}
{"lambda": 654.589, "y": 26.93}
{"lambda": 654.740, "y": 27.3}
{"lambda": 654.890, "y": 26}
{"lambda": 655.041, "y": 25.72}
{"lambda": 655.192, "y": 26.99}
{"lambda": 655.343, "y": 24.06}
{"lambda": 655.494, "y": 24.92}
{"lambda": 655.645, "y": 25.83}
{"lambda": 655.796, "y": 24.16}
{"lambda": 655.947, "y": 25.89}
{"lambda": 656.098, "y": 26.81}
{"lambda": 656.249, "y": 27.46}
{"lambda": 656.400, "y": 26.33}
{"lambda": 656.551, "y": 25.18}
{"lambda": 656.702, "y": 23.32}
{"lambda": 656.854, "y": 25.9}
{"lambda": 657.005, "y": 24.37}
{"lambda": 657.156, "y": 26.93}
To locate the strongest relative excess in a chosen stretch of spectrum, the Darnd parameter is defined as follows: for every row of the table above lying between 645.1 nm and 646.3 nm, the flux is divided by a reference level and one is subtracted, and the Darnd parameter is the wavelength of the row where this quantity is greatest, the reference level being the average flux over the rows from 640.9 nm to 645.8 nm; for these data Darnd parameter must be 646.054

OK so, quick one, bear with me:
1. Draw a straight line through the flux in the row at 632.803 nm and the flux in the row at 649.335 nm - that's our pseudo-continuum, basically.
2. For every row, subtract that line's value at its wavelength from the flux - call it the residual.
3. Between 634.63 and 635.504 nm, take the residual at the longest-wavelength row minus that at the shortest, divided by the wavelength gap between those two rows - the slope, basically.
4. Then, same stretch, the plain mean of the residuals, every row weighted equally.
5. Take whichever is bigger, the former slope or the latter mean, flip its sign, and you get -2.5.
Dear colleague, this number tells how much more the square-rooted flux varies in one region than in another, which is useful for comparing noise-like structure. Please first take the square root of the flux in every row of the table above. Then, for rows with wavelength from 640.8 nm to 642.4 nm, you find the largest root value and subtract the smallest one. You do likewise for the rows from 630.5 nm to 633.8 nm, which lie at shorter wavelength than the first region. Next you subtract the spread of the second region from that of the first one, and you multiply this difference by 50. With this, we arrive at -14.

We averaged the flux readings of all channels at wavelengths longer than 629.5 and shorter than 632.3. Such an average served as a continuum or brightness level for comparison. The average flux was 16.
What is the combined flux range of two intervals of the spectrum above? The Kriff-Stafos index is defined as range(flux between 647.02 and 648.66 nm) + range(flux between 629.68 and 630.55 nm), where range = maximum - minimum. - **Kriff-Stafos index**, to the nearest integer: 16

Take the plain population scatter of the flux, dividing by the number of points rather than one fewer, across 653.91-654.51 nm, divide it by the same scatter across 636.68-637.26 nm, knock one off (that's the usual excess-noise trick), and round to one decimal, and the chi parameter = 1.0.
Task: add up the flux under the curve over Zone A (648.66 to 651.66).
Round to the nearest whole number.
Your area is 72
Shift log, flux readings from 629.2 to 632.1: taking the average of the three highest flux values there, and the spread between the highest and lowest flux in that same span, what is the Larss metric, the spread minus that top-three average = -7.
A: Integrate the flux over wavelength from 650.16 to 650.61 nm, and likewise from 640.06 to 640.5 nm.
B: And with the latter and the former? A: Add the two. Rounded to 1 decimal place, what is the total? 18.9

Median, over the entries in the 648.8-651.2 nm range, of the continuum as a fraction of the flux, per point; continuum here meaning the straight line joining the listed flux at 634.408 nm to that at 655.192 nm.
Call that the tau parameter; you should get 1.05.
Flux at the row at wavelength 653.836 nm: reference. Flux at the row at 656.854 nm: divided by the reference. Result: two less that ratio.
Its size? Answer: 1.1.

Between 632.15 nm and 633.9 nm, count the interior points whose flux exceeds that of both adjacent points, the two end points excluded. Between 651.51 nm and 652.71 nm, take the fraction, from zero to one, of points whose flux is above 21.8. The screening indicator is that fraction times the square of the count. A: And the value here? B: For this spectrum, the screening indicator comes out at 16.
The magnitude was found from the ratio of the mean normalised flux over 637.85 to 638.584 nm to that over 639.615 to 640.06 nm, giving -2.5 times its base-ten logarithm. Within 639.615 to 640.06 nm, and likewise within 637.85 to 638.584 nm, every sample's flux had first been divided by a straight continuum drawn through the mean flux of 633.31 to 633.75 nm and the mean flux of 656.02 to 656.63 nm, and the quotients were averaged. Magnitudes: 0.15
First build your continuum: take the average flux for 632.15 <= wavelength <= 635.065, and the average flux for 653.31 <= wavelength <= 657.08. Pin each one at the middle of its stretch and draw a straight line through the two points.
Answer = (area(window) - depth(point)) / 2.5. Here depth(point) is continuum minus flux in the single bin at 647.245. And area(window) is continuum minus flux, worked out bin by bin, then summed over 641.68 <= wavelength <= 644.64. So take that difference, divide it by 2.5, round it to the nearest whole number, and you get 11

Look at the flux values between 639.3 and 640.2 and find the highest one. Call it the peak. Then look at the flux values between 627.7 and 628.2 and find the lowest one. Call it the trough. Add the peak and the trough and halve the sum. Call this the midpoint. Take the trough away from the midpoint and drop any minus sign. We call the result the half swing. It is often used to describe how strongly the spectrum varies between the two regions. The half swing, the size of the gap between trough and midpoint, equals 4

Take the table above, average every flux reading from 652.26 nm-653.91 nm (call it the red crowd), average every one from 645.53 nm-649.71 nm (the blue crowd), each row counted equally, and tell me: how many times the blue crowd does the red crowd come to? 1.20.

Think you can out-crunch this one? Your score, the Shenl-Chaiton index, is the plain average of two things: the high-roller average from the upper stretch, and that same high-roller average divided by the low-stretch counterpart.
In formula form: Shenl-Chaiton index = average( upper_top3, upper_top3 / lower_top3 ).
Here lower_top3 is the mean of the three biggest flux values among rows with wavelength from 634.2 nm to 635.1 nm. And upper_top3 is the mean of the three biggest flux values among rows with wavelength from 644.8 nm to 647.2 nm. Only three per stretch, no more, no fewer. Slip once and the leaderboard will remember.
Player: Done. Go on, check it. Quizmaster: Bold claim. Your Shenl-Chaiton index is 13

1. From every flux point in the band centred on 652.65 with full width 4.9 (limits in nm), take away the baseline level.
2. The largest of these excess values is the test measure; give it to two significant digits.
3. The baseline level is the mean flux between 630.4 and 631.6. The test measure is 16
